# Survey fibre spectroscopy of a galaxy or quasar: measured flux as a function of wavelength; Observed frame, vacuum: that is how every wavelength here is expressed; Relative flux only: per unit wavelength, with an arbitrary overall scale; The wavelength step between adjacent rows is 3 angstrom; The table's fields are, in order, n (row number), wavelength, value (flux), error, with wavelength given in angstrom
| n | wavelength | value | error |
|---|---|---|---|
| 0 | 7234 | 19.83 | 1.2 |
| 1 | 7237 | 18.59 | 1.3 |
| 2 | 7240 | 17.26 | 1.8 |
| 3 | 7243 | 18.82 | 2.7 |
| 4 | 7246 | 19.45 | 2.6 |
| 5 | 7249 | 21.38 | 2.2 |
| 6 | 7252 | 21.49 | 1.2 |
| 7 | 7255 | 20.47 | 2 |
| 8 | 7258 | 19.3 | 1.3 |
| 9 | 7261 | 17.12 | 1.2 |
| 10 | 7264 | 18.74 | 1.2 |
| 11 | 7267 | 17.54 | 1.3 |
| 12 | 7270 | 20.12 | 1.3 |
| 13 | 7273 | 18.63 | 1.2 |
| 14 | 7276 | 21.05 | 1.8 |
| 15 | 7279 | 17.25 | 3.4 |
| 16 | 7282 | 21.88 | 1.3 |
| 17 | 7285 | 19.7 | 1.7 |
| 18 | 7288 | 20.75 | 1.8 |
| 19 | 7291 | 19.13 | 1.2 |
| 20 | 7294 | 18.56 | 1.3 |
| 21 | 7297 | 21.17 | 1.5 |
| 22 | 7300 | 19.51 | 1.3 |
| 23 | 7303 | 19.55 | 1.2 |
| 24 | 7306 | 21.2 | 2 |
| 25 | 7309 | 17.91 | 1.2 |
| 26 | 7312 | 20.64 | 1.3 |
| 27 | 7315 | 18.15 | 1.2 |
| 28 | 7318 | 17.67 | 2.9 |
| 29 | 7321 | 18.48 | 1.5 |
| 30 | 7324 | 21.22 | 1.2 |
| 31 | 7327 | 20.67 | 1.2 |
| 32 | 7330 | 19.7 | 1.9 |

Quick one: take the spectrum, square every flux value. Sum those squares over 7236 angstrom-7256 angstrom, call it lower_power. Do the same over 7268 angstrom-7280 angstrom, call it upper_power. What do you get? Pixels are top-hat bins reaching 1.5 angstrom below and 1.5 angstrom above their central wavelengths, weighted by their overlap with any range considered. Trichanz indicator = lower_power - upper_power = 1221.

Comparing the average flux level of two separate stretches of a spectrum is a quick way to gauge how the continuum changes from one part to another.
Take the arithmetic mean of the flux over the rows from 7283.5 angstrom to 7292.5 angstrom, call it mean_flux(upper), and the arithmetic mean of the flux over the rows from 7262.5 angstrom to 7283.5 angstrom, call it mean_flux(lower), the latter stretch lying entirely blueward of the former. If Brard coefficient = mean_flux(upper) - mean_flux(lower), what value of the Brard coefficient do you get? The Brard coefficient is 0.5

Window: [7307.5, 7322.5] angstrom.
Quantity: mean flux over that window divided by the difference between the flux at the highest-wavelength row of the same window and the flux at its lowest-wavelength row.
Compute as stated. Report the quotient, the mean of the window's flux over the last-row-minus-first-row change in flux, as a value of 33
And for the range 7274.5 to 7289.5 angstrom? -67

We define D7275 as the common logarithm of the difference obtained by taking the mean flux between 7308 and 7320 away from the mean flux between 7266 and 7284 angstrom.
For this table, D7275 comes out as -0.1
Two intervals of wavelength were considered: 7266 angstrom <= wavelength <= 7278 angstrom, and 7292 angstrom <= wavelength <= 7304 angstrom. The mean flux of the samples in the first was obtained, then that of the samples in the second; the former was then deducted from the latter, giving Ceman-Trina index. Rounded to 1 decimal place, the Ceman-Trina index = 0.4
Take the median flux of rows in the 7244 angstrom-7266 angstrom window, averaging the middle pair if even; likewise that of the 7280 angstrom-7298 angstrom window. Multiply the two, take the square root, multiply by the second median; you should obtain 401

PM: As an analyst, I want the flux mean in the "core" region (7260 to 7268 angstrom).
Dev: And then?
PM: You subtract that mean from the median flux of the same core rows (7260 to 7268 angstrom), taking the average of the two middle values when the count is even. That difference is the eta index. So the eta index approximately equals -0.3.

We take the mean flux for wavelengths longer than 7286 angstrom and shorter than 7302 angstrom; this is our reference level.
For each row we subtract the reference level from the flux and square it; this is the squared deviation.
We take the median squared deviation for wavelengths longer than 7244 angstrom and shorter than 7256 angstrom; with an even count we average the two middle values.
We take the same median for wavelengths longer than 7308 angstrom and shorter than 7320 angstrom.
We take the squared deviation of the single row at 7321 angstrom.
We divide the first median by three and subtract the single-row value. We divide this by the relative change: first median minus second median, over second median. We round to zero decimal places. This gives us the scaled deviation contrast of 2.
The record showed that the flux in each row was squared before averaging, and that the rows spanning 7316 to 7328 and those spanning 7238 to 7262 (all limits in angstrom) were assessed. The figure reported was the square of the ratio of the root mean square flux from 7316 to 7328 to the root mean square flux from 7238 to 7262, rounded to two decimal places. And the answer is 1.01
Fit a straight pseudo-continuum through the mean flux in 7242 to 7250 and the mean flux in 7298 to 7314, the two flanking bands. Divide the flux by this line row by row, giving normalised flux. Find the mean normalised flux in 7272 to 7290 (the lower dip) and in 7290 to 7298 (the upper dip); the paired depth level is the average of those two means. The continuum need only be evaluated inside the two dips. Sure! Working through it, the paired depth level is 0.997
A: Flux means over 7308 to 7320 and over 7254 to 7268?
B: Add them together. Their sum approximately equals 37.2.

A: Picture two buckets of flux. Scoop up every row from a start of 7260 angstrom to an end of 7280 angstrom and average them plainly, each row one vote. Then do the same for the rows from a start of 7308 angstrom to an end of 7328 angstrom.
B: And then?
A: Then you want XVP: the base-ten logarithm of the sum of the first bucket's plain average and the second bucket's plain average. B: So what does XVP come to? 1.58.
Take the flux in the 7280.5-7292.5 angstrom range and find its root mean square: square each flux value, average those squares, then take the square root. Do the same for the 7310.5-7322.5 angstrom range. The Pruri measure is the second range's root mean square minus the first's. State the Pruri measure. -1.6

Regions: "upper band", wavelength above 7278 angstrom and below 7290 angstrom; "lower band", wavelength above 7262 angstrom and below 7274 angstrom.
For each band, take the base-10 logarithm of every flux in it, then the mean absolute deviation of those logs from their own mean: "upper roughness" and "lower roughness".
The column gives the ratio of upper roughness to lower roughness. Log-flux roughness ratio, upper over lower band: 2.0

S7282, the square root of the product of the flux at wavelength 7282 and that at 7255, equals 21.2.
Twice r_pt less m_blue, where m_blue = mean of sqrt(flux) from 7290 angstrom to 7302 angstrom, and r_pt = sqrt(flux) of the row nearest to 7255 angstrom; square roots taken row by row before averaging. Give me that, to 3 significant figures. 4.62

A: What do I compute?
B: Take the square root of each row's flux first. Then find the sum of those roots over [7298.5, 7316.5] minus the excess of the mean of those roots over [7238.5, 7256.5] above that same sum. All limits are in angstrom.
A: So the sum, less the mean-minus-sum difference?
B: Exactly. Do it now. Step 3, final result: 48.5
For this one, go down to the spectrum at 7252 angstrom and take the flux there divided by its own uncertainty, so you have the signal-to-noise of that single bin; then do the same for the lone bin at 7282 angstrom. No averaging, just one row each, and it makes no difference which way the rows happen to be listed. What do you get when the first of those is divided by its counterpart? 1.06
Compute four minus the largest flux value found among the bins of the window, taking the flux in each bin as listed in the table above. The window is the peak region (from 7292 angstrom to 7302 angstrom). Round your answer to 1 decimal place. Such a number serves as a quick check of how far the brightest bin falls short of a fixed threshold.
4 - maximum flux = -17.2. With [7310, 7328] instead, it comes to -17.2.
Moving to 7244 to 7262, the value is -17.5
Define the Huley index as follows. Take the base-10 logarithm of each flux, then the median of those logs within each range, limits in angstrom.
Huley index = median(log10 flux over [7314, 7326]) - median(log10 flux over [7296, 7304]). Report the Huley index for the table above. -0.028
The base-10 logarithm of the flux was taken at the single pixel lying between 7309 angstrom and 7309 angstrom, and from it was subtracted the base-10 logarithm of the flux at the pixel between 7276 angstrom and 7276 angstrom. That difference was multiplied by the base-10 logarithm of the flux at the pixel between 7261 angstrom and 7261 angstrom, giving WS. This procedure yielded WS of -0.087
